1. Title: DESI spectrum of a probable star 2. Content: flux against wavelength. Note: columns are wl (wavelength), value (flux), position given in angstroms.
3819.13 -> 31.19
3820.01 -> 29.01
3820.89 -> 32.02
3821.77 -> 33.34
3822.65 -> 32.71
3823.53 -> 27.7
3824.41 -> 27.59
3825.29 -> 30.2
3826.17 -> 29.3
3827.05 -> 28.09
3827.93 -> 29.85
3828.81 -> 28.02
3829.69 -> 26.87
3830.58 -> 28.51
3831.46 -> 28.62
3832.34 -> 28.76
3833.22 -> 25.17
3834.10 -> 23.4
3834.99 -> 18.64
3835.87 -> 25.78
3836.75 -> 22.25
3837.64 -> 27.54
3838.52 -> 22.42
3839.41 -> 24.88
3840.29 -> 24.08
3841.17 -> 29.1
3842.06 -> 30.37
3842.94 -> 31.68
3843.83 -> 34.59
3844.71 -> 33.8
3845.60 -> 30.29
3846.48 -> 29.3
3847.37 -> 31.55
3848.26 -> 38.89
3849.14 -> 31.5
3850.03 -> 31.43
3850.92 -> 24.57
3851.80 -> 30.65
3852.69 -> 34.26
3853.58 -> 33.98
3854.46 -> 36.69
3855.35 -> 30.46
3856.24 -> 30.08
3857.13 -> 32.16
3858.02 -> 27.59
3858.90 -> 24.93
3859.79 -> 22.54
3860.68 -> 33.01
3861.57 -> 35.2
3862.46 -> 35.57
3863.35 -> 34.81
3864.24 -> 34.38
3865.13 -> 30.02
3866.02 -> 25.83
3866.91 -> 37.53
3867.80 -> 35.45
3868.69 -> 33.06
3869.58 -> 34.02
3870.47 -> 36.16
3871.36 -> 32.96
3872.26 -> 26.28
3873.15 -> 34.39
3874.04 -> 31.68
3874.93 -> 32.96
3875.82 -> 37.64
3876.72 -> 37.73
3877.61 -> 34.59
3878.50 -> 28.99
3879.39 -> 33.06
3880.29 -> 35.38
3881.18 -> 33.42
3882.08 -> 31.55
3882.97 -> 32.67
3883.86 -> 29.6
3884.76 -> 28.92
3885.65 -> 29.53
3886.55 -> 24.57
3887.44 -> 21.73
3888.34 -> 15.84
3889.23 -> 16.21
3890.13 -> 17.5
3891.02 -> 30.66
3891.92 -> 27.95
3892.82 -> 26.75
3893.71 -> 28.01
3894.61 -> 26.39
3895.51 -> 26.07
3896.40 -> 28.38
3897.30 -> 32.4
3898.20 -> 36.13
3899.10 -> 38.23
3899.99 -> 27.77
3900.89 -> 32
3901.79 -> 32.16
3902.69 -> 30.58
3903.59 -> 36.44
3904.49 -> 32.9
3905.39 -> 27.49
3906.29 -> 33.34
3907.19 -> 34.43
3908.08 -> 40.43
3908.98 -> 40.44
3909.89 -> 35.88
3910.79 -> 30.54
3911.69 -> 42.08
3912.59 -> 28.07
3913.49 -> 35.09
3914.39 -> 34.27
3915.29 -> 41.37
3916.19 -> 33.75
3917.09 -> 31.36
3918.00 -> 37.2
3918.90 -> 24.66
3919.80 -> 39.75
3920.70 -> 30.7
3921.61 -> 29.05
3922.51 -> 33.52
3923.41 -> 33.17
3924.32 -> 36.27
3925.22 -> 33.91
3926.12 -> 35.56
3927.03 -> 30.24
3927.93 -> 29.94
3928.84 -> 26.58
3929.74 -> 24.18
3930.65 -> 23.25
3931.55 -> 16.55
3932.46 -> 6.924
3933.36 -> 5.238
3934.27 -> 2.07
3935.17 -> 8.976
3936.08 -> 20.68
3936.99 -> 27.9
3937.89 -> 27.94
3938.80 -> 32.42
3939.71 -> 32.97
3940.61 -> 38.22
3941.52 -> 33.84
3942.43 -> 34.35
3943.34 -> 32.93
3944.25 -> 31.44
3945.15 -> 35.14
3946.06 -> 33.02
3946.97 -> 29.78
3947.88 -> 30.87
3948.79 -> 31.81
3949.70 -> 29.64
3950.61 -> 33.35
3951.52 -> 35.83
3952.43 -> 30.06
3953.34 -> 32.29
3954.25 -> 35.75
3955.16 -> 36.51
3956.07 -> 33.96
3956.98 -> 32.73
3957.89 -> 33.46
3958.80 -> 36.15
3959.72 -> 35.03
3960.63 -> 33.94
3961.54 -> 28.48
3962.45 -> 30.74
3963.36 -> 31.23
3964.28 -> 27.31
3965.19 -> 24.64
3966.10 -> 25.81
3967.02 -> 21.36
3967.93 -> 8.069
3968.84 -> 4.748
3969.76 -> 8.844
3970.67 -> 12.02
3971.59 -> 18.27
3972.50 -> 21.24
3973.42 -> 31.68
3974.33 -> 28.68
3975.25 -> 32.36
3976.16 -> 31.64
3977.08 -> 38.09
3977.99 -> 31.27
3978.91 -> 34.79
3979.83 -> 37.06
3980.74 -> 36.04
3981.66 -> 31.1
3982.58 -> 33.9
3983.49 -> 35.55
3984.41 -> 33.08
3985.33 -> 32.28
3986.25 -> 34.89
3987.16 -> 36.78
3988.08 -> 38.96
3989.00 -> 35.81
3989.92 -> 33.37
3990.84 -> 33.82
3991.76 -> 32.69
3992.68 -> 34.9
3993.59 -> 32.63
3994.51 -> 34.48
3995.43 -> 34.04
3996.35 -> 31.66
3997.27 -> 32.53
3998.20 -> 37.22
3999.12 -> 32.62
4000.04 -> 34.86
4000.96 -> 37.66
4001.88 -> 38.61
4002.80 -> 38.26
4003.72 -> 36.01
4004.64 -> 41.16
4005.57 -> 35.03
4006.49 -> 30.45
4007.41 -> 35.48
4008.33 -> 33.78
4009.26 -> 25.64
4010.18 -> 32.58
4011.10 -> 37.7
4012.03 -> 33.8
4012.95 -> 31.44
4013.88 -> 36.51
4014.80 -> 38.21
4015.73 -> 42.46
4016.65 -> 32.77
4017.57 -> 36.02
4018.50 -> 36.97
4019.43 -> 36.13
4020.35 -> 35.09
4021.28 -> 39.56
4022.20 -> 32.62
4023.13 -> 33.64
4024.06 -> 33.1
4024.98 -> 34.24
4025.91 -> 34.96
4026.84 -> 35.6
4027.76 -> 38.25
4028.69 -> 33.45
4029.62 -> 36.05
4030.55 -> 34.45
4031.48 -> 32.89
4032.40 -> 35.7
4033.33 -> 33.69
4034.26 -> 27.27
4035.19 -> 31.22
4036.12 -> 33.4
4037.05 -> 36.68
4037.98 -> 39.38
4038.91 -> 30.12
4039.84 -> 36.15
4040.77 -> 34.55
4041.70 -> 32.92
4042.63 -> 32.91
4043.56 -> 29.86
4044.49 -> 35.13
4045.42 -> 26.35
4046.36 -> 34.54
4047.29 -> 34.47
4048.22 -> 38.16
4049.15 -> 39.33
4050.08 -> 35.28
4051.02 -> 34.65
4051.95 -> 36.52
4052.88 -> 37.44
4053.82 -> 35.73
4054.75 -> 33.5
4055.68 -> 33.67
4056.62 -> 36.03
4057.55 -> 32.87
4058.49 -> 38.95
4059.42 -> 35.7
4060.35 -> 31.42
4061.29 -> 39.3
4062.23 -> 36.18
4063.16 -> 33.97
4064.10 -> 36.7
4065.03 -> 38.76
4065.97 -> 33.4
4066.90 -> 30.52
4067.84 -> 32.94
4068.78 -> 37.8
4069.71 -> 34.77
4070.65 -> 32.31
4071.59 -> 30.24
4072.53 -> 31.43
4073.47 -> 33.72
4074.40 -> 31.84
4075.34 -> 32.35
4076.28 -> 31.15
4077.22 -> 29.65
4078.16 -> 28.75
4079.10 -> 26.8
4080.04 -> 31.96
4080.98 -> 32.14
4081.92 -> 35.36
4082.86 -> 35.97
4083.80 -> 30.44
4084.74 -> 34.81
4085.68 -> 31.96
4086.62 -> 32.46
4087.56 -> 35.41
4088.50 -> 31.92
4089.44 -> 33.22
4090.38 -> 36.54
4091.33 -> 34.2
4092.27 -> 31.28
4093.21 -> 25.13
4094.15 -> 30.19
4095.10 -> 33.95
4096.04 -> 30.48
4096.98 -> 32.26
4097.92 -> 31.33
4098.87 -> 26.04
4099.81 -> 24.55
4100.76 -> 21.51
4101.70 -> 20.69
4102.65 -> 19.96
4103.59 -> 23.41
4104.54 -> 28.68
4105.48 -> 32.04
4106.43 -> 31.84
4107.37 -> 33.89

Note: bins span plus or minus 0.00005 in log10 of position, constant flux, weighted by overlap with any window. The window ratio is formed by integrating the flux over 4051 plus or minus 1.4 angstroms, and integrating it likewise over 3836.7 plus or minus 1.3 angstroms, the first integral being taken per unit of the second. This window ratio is 1.5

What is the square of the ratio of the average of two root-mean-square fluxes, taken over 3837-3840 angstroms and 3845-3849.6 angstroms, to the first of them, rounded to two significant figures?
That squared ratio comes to 1.3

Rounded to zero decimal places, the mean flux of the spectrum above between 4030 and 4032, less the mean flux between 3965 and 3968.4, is 14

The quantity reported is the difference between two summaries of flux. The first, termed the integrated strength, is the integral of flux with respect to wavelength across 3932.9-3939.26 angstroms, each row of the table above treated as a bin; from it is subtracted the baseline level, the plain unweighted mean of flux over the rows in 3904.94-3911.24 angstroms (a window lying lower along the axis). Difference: 79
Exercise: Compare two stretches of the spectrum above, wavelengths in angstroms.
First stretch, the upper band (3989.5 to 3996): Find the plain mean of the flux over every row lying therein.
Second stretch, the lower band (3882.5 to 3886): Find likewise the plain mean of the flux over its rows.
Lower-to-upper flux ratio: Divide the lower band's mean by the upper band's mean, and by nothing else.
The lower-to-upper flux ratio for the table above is 0.90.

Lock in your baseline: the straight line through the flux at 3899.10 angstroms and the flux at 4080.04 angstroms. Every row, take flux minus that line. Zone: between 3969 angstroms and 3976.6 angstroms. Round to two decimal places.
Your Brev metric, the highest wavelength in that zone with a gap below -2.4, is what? 3976.16 angstroms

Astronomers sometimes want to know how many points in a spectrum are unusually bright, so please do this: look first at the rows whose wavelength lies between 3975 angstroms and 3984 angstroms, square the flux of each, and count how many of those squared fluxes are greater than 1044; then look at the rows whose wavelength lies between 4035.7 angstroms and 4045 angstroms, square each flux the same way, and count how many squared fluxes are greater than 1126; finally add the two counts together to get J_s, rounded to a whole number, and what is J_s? 12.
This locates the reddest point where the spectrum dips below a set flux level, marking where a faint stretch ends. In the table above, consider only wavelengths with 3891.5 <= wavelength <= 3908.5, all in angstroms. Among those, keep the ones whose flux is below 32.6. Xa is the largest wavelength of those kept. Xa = 3905.39 angstroms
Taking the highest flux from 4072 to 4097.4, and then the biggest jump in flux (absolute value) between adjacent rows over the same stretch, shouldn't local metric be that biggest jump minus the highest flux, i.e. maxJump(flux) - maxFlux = -30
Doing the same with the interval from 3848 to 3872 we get -27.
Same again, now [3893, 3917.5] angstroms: -28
